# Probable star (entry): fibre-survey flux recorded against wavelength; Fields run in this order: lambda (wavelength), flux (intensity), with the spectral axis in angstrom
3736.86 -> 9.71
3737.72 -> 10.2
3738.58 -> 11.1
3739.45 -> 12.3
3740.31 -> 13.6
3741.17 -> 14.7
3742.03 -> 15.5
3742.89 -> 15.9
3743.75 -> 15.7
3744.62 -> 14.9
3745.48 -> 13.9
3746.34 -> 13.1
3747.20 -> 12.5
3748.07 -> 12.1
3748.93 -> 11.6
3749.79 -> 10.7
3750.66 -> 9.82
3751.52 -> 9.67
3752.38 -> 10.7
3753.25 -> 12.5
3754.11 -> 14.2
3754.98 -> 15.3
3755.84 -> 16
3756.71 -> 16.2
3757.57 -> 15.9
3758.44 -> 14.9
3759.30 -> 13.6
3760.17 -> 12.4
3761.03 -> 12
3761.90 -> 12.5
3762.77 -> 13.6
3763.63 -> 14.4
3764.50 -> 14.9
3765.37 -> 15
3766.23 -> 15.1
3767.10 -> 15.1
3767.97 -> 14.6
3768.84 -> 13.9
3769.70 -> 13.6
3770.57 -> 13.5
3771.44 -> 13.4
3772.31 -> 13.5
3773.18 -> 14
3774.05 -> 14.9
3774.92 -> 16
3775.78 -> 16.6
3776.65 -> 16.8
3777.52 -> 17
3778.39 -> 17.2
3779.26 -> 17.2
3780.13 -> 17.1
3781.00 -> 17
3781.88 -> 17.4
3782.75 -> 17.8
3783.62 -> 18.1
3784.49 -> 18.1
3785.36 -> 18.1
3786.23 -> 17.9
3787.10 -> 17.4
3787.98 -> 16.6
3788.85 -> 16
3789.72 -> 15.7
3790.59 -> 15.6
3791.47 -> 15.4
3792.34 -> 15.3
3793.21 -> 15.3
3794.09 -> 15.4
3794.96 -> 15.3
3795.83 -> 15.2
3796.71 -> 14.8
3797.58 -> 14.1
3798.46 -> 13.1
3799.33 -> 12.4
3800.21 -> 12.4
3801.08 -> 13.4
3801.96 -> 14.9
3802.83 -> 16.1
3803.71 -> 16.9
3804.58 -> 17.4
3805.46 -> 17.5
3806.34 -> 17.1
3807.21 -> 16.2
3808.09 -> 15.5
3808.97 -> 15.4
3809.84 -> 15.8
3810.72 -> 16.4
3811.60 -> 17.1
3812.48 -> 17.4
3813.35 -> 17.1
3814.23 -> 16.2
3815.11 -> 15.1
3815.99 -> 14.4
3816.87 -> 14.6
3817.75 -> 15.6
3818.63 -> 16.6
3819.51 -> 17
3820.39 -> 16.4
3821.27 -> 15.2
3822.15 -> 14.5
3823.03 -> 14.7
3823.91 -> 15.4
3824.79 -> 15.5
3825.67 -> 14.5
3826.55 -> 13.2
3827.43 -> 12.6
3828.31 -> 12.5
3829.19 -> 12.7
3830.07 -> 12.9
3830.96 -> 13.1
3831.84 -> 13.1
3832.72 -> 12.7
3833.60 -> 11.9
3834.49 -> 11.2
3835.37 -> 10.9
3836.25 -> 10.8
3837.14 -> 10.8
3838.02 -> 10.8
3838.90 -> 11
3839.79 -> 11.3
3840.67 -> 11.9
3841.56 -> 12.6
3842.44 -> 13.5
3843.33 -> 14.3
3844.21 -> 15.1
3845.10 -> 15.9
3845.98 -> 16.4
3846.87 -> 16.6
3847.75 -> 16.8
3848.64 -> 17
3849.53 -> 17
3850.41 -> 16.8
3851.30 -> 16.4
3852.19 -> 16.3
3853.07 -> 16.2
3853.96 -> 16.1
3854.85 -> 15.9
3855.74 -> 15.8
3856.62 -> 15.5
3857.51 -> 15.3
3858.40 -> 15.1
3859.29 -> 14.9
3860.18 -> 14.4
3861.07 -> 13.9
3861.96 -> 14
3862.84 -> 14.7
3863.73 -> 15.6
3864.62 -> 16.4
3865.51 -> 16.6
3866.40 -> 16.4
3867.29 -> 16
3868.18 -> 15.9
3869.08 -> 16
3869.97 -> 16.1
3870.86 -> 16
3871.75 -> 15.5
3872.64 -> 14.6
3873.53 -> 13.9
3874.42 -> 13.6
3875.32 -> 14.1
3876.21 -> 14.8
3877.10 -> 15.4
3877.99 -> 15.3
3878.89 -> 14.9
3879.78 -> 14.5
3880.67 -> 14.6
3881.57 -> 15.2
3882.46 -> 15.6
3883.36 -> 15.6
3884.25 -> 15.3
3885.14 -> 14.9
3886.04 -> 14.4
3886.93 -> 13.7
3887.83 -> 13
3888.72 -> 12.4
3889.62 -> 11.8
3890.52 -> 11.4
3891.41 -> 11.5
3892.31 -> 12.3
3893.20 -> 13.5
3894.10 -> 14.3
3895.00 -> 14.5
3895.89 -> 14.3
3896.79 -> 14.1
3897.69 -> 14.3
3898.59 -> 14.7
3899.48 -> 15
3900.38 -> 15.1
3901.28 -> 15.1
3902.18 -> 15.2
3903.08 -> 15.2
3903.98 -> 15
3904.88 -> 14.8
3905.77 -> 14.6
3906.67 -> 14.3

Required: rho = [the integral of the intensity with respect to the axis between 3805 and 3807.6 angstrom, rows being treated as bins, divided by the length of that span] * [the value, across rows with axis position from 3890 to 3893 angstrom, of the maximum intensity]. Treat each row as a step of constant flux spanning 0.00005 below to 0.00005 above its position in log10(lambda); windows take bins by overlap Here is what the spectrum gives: 208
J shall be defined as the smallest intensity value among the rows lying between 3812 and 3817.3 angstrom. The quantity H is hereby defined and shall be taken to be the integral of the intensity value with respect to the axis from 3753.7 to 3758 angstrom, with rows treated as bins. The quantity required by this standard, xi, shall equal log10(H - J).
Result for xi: 1.72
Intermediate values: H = 67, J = 14.4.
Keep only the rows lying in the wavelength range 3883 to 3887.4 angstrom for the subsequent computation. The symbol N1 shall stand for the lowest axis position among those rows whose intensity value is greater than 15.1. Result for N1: 3883.36 angstrom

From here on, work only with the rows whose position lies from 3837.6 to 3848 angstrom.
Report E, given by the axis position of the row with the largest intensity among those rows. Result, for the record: 3847.75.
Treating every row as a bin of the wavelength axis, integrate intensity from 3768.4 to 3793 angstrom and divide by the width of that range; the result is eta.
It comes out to 16.1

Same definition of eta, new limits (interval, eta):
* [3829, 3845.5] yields 12.4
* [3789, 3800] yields 14.8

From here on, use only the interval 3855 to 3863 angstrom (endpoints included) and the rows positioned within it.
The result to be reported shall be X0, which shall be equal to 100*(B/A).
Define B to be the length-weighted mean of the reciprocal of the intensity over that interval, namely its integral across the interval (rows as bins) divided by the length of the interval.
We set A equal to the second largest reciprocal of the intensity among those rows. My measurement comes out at 94.3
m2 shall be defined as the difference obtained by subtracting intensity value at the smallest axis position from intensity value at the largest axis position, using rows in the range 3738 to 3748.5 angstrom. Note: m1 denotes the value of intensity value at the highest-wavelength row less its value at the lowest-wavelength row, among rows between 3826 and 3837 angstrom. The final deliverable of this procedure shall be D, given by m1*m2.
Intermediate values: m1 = -2.4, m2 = 1.0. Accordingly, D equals -2.4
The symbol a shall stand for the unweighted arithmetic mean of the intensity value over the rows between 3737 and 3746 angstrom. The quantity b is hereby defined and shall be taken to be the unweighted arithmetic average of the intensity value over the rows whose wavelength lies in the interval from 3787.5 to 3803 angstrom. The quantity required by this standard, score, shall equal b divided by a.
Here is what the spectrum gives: 1.08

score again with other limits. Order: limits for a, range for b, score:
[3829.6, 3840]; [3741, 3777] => 1.19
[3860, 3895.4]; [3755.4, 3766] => 0.98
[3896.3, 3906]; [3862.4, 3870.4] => 1.08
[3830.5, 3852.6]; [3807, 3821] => 1.17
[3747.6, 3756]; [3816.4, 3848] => 1.12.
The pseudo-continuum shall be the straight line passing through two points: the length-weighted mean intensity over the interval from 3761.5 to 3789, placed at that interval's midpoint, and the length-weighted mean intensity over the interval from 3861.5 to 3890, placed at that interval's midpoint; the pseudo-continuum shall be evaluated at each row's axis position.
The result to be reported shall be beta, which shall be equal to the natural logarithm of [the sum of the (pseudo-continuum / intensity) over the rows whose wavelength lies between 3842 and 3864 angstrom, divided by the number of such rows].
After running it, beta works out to -0.027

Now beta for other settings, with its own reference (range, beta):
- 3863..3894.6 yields 0.029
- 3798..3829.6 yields 0.024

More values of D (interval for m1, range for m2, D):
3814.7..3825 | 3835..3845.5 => 2.0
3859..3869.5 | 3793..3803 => 0.9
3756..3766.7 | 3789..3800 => 3.6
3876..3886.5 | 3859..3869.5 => -0.4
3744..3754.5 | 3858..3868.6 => -0.6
